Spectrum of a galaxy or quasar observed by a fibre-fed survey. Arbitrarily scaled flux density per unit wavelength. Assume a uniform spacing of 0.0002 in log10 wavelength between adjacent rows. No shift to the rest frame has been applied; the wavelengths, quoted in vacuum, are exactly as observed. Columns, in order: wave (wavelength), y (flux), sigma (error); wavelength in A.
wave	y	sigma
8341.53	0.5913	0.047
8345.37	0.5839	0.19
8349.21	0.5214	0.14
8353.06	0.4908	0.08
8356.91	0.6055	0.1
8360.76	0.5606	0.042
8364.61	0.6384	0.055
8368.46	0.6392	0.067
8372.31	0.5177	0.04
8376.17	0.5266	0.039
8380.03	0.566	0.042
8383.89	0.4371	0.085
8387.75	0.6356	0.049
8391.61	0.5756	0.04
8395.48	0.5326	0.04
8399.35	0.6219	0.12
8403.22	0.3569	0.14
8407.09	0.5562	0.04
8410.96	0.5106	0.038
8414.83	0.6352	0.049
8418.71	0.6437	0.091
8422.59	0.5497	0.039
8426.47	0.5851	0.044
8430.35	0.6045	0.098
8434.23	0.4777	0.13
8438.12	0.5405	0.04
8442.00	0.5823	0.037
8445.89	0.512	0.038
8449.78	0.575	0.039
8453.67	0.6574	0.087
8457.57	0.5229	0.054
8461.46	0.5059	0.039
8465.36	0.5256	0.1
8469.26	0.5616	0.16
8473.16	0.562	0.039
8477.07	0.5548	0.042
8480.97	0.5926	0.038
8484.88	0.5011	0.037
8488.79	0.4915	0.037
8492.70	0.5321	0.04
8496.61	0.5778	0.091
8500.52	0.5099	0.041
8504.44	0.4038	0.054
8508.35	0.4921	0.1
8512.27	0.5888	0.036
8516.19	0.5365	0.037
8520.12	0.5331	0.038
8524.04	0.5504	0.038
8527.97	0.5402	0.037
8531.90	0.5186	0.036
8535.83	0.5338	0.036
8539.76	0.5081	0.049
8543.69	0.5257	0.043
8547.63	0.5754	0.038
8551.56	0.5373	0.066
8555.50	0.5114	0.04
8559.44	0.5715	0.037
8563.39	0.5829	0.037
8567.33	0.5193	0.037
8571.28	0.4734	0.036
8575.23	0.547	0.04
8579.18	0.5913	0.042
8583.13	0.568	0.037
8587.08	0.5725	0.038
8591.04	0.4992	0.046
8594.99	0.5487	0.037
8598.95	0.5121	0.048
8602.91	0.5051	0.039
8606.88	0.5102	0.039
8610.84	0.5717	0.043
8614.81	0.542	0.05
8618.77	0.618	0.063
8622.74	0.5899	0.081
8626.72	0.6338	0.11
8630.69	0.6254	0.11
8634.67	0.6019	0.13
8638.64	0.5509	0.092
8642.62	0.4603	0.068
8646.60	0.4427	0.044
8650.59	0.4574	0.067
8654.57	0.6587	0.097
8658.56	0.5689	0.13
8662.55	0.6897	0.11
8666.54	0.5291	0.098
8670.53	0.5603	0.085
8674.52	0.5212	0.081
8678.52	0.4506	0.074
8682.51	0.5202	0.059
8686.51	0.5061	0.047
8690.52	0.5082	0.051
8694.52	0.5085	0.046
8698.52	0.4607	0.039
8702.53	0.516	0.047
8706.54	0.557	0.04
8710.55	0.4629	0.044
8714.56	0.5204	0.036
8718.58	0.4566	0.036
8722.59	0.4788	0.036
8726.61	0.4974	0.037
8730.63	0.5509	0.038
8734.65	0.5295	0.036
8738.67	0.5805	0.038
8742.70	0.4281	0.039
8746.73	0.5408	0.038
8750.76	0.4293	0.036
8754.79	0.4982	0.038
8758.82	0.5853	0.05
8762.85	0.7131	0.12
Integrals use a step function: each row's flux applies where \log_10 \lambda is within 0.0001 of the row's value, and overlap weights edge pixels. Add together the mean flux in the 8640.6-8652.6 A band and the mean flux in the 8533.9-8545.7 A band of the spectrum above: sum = 0.98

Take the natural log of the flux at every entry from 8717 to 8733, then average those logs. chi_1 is -0.70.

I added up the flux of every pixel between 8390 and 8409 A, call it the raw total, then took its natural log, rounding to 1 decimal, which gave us 1.0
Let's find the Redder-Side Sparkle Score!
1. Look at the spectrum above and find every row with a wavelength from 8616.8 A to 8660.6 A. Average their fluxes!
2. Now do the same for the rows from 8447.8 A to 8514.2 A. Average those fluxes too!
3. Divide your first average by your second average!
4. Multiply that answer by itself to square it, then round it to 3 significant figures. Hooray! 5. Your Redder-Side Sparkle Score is 1.10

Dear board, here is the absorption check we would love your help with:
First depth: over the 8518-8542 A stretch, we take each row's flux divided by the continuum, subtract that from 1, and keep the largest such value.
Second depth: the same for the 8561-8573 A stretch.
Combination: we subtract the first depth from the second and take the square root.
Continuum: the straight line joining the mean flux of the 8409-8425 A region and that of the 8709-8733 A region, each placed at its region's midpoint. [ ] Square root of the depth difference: 0.220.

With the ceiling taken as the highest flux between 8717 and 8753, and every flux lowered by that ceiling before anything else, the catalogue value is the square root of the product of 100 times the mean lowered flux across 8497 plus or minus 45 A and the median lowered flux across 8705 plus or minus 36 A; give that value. 0.56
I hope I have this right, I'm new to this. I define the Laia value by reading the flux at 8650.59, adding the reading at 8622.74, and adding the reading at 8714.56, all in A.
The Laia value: 1.57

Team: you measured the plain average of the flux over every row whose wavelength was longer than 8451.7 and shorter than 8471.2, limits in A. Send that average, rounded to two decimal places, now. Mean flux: 0.55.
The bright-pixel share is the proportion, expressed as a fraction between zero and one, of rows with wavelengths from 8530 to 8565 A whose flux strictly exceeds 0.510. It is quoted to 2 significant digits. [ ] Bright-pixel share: 0.89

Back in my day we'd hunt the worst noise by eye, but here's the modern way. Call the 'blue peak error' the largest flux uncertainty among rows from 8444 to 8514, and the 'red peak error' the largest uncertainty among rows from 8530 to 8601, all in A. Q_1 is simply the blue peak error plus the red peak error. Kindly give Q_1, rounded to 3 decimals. 0.226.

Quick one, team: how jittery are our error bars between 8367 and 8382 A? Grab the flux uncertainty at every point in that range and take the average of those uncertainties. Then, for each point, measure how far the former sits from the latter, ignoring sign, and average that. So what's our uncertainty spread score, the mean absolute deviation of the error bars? 0.010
